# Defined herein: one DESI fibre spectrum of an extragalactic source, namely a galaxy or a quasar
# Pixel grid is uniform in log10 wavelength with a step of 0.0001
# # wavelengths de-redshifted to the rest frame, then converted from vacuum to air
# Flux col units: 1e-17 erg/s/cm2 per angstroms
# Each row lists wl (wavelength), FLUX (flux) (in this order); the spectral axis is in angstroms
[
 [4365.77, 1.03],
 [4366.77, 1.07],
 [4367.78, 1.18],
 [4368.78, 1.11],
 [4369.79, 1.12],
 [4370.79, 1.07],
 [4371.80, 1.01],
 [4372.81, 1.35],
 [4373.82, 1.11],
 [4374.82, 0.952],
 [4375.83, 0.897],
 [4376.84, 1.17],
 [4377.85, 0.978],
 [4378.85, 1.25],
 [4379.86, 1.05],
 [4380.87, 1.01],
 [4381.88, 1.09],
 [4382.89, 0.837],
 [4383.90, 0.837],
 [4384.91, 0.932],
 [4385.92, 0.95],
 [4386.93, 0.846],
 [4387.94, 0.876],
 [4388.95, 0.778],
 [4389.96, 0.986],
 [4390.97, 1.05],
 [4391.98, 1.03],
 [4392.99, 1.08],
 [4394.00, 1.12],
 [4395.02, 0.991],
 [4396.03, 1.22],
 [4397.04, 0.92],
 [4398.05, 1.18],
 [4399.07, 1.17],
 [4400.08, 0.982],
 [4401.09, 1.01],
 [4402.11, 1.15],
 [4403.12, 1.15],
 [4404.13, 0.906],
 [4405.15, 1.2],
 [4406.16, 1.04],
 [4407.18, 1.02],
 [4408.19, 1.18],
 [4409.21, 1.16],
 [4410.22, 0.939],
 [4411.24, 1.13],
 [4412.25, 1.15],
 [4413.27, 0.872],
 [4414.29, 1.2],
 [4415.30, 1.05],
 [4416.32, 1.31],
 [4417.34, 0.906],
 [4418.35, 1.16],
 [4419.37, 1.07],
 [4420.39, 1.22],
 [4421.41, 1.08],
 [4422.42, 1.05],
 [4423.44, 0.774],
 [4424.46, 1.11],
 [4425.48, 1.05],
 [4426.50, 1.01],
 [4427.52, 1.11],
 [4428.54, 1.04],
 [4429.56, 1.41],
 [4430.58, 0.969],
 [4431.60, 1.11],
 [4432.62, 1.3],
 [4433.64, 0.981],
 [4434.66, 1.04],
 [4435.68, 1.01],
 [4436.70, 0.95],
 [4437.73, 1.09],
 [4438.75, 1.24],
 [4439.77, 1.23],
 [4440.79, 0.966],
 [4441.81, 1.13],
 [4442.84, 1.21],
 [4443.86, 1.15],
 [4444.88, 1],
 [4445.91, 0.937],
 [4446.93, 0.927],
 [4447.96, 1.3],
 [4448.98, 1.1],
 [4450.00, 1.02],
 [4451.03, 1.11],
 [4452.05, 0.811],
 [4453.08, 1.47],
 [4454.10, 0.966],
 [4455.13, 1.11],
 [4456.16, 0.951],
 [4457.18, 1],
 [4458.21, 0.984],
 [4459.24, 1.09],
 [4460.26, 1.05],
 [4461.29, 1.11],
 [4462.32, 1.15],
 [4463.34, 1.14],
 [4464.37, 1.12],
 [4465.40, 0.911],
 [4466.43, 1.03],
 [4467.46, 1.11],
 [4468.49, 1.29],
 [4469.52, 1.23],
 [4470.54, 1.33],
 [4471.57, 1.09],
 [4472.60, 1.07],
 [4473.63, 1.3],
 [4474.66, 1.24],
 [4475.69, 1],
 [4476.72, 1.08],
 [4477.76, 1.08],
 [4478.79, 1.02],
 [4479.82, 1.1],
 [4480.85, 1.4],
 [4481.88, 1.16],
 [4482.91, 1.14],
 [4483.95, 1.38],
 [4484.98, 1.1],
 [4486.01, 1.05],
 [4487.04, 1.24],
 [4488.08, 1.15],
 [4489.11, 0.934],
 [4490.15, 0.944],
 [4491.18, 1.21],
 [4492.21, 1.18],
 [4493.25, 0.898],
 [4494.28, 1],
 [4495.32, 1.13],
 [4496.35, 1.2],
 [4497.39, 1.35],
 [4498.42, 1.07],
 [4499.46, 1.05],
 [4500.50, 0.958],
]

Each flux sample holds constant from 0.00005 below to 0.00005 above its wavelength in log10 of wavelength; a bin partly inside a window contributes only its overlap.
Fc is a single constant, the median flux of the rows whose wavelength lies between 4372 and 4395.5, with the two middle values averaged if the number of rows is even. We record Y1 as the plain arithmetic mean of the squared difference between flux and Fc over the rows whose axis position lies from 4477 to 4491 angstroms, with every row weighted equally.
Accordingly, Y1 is 0.038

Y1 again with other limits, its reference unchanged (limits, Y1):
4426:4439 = 0.029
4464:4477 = 0.037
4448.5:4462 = 0.026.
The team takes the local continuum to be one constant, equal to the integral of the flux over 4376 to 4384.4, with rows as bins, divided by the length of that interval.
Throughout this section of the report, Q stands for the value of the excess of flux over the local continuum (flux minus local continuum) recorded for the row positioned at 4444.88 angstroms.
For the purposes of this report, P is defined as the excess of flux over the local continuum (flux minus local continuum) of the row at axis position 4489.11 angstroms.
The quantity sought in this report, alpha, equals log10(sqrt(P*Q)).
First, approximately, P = -0.09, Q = -0.022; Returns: -1.35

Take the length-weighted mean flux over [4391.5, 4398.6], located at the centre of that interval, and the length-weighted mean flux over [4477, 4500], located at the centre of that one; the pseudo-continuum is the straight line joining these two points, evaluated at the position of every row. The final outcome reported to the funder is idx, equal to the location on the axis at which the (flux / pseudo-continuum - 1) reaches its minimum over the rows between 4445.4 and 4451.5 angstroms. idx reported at 4446.93 angstroms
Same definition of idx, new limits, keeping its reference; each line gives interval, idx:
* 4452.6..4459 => 4456.16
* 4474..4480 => 4475.69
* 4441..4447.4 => 4446.93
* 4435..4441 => 4436.70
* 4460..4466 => 4465.40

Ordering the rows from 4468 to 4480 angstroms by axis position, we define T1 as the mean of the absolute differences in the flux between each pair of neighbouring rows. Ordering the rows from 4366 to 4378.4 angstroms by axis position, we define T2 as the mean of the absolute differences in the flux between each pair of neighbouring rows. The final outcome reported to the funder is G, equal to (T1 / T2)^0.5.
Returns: 0.87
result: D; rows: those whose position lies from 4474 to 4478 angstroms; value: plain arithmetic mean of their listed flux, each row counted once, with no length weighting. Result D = 1.10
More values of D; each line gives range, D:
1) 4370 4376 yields 1.06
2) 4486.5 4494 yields 1.08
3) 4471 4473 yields 1.08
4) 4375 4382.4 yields 1.06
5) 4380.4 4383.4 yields 0.98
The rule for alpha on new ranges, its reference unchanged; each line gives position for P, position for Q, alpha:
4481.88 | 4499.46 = -1.21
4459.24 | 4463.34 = -1.05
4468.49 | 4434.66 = -1.16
